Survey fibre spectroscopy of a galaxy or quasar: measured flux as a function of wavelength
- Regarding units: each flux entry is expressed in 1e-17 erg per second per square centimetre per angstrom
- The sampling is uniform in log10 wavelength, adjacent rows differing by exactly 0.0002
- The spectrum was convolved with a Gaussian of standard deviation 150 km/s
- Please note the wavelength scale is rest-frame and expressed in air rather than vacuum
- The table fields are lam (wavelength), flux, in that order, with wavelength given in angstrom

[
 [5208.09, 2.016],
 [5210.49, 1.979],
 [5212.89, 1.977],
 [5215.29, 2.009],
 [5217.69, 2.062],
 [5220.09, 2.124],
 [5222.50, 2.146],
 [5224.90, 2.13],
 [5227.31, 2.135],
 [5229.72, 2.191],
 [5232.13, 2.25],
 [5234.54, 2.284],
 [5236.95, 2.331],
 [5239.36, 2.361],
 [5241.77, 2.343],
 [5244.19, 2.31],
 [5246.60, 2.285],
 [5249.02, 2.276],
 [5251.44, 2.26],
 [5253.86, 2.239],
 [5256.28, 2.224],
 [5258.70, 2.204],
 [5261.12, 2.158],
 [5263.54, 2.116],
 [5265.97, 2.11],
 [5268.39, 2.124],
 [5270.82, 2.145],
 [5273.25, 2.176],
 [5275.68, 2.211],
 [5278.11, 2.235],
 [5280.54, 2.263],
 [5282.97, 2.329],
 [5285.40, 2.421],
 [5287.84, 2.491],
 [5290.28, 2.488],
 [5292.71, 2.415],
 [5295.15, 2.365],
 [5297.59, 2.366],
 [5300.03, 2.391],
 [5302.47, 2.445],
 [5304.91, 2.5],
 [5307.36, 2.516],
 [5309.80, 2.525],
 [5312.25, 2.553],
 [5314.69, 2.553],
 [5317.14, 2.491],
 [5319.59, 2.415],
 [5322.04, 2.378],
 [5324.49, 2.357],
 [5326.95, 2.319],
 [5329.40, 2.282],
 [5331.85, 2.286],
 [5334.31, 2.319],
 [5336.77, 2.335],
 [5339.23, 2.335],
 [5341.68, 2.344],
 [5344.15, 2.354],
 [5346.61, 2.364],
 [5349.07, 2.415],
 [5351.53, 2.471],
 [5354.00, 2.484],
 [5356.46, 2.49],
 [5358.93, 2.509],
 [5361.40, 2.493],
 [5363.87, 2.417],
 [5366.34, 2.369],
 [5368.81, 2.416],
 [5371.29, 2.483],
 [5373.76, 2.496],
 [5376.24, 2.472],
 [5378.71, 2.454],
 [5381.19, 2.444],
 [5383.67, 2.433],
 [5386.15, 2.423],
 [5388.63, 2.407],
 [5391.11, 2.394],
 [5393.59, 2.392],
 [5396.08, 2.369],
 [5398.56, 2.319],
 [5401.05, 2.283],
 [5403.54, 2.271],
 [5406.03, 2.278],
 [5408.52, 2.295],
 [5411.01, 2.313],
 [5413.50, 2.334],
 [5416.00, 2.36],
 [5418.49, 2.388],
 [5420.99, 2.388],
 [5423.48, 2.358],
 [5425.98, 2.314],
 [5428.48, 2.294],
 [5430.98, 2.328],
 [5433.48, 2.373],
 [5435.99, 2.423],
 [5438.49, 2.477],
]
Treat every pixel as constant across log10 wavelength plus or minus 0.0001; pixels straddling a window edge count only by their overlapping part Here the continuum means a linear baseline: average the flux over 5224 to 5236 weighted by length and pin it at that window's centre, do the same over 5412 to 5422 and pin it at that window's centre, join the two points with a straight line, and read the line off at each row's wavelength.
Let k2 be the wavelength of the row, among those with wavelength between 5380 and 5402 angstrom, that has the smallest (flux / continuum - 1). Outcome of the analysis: 5401.05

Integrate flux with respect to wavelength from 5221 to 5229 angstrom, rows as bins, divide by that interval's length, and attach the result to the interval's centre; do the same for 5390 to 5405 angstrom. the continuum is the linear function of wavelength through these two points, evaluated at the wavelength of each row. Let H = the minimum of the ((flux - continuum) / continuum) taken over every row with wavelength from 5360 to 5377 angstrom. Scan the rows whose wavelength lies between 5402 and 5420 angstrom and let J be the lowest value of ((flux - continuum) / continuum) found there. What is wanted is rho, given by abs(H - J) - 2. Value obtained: -1.94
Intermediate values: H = 0.03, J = -0.03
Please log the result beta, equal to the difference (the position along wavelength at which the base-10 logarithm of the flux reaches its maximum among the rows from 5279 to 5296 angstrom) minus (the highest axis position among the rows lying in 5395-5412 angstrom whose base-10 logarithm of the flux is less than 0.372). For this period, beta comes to -123.2 angstrom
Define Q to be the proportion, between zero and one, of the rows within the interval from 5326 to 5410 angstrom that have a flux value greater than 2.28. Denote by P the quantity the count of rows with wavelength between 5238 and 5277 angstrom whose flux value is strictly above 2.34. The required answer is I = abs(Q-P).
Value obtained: 1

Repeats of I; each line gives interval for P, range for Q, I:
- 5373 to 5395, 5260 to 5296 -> 9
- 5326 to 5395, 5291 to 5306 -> 21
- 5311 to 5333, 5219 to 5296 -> 6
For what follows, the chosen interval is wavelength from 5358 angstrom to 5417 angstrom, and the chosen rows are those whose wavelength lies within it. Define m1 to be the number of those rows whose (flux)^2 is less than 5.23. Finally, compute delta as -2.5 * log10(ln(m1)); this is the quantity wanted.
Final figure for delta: -0.1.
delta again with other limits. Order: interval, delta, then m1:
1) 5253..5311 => -1.0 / 12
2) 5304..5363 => 0.4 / 2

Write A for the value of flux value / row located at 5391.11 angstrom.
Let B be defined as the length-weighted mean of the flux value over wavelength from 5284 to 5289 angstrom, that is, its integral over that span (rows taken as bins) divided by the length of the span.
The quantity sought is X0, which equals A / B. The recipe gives 0.98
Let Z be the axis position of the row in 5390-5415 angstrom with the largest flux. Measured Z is 5391.11 angstrom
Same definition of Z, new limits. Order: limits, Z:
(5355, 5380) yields 5358.93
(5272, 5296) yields 5287.84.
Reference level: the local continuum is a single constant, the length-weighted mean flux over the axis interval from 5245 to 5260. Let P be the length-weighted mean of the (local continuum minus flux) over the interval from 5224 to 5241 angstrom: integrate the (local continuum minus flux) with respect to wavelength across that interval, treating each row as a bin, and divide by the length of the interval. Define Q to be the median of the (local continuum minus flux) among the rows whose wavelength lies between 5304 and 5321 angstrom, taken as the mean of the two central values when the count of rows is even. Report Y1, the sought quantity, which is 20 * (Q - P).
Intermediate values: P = 0.00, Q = -0.267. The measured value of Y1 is -5.4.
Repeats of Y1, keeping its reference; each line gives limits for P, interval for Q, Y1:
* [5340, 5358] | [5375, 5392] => -0.3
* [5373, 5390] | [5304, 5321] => -1.4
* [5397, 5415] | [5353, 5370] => -3.7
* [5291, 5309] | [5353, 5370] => -1.0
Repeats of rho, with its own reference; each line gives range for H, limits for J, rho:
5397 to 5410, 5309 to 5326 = -1.92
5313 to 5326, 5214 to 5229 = -1.90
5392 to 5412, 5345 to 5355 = -1.93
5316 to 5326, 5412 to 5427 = -1.93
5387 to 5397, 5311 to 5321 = -1.94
